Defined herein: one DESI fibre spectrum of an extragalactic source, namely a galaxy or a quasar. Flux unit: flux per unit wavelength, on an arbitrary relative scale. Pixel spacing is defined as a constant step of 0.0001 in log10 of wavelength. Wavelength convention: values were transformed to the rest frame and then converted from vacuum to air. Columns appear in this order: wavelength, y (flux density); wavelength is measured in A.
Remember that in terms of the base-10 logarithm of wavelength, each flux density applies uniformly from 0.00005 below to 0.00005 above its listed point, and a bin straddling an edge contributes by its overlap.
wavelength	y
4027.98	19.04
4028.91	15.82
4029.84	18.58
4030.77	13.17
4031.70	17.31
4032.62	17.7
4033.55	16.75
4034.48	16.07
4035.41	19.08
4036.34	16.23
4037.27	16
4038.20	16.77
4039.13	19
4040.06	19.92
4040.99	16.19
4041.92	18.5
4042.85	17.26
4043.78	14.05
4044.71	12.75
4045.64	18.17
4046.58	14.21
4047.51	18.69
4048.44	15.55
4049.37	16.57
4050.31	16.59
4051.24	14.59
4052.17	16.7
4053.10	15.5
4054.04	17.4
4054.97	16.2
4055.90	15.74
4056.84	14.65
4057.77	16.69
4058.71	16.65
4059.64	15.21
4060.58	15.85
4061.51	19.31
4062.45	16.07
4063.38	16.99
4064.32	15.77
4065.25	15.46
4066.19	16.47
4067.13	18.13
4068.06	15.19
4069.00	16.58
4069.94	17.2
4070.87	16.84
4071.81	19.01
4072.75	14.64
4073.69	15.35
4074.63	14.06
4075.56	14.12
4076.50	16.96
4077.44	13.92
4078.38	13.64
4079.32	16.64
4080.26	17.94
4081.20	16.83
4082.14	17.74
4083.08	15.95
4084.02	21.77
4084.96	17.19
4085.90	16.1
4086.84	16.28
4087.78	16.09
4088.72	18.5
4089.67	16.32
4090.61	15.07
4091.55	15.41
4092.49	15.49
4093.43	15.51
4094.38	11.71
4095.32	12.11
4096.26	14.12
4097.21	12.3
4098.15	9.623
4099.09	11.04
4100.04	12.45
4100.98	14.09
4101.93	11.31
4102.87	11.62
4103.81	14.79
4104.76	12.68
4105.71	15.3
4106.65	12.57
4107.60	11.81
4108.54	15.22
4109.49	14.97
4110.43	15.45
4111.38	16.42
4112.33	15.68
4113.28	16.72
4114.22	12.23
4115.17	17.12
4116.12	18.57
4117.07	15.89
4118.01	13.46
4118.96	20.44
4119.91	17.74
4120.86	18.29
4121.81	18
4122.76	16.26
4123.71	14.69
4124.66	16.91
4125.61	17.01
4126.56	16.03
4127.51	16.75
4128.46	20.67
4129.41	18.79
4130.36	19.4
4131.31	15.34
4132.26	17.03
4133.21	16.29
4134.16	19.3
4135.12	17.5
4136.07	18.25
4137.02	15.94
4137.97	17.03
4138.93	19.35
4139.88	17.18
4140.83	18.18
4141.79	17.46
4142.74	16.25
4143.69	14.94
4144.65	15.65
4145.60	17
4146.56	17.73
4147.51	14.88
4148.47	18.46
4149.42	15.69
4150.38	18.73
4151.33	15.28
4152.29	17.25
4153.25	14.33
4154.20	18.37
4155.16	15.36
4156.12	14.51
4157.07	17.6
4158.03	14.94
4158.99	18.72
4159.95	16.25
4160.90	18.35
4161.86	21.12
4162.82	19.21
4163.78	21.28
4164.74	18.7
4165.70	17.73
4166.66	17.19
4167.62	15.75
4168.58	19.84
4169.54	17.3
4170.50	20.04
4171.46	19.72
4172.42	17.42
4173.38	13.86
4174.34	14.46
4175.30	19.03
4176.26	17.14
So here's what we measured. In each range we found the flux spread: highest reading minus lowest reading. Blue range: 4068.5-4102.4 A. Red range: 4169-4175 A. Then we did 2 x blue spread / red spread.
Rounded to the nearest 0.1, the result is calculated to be 3.9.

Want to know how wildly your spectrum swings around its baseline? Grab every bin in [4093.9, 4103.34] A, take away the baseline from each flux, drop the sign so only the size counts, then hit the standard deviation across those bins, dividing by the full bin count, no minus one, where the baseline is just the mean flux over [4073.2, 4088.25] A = 1.3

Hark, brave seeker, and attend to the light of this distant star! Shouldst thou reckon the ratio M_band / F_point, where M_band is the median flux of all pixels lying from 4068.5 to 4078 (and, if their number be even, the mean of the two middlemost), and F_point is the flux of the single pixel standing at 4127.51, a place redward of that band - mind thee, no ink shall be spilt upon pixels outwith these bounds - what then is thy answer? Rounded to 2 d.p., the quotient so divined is 0.95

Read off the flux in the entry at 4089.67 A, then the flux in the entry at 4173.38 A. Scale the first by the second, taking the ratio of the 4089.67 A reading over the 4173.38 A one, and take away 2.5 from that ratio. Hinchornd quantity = -1.32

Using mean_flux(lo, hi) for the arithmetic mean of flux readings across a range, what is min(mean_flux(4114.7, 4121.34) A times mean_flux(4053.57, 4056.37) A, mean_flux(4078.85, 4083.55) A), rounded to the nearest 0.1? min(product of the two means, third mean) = 17.0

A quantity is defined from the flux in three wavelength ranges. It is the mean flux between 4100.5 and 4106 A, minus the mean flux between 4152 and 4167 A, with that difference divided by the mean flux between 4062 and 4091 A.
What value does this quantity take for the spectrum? -0.26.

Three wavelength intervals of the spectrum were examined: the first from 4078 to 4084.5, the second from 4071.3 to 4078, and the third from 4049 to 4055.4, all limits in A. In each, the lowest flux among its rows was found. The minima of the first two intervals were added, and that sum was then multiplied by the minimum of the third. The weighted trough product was 402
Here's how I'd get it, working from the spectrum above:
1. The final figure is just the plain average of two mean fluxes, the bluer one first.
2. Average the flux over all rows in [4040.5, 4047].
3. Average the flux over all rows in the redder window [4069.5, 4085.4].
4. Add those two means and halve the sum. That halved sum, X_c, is 16.2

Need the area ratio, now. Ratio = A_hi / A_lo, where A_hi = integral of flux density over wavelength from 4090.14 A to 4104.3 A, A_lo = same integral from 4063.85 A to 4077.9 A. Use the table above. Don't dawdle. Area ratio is 0.83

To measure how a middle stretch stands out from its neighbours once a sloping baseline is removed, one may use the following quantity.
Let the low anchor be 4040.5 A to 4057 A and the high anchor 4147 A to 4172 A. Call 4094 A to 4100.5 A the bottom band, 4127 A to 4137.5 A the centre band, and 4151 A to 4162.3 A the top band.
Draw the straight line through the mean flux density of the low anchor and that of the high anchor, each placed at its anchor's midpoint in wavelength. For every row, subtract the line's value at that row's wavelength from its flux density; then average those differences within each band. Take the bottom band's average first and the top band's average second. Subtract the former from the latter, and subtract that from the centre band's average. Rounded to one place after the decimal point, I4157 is -3.6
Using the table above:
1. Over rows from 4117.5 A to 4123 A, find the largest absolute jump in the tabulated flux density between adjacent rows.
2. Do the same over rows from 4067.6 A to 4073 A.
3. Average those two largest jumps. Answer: 5.7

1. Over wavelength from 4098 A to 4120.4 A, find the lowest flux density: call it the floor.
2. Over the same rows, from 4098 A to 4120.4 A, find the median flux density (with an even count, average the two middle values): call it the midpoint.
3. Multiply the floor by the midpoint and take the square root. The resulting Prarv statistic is 12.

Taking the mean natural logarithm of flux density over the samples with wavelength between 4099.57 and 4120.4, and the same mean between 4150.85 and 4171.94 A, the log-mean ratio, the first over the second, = 0.94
